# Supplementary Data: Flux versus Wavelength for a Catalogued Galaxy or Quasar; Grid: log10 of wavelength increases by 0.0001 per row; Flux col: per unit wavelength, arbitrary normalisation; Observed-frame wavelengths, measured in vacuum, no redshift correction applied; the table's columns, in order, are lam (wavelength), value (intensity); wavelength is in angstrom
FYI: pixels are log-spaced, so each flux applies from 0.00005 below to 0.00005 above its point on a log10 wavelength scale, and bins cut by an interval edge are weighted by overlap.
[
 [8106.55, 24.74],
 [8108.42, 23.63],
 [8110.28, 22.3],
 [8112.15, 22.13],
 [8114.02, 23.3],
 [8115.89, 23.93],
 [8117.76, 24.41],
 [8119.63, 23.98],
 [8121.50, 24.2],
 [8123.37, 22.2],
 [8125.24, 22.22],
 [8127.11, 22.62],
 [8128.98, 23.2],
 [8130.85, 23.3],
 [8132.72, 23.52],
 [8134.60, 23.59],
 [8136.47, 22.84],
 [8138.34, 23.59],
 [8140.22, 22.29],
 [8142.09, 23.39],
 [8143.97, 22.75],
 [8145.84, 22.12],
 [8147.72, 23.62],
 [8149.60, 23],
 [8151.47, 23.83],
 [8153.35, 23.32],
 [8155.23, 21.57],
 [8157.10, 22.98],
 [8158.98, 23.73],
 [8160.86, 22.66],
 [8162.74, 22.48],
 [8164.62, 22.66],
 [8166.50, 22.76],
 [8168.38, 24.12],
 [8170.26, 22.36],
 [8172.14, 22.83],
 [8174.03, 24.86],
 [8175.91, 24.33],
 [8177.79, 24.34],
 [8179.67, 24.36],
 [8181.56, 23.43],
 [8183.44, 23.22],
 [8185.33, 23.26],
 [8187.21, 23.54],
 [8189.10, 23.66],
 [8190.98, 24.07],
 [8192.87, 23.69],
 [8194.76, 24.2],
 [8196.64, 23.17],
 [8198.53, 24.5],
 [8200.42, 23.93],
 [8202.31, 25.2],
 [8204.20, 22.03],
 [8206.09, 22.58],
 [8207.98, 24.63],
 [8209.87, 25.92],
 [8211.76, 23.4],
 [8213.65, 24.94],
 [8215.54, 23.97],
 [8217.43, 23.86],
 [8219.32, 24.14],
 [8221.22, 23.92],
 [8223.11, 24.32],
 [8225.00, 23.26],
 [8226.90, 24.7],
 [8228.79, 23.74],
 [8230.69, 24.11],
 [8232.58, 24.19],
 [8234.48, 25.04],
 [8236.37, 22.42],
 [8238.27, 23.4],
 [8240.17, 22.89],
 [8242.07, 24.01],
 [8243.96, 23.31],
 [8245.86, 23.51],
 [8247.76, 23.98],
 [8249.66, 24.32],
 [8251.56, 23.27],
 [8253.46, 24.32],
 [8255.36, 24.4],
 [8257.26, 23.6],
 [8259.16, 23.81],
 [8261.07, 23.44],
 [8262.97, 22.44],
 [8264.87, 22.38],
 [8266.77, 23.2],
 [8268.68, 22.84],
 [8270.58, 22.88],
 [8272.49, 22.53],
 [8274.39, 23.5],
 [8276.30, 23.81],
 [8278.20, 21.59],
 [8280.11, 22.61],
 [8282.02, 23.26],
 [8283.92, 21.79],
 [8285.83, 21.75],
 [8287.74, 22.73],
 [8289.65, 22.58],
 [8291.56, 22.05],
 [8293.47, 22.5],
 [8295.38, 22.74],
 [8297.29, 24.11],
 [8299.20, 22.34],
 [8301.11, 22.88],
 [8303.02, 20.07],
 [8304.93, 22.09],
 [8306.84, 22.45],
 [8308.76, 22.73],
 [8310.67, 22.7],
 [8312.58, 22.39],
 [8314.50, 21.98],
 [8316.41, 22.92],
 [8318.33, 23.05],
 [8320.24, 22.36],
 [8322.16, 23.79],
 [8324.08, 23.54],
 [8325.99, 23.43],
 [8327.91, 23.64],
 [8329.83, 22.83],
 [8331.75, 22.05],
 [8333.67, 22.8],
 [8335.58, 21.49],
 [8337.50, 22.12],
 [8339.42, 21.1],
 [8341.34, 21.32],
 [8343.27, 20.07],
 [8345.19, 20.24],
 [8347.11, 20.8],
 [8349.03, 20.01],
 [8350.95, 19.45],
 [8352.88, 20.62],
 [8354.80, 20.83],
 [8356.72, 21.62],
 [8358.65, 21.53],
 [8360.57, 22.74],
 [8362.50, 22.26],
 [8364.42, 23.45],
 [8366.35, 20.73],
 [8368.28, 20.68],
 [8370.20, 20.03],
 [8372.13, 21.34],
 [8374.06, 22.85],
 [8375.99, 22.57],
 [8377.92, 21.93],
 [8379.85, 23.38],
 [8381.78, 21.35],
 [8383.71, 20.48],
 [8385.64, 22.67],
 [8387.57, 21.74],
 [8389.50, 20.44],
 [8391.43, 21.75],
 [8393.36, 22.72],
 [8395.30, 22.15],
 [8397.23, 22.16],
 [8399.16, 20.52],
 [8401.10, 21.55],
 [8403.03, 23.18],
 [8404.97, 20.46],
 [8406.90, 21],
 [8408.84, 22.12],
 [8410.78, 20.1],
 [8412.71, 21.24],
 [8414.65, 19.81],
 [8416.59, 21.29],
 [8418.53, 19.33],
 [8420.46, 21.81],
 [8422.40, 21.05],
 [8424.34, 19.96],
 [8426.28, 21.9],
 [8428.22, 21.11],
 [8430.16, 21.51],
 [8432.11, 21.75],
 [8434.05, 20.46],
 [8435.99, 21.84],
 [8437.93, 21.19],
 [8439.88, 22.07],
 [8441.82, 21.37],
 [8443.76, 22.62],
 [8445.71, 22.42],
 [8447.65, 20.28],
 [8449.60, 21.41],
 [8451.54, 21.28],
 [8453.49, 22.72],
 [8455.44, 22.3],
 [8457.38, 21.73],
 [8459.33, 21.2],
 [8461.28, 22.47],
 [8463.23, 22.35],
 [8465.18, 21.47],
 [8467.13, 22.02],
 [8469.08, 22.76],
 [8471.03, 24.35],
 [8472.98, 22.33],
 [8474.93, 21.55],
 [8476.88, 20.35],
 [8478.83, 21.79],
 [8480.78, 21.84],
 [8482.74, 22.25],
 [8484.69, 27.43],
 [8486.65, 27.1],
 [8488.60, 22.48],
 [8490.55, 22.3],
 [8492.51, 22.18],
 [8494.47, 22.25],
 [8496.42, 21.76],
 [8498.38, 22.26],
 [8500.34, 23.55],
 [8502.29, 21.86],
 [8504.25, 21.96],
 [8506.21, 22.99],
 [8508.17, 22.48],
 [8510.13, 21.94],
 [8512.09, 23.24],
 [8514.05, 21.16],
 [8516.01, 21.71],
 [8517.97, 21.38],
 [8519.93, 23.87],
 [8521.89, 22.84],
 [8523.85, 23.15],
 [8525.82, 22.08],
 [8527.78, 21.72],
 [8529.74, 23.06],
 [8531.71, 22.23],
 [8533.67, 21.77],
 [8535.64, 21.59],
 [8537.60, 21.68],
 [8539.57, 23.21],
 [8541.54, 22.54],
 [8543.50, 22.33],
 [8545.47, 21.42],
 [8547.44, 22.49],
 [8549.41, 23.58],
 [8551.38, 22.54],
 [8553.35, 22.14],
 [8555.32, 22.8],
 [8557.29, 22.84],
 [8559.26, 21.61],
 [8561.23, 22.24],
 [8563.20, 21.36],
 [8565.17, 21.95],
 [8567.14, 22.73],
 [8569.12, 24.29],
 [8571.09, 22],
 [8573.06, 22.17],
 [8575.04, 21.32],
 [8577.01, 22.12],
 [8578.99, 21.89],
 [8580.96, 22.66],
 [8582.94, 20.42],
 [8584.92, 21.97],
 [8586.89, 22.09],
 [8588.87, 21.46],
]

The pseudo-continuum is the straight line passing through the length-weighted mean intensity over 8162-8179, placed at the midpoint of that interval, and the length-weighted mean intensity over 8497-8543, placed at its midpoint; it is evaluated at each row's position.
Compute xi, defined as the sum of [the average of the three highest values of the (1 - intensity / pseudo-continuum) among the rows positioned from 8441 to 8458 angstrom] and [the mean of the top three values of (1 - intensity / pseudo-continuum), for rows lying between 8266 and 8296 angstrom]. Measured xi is 0.131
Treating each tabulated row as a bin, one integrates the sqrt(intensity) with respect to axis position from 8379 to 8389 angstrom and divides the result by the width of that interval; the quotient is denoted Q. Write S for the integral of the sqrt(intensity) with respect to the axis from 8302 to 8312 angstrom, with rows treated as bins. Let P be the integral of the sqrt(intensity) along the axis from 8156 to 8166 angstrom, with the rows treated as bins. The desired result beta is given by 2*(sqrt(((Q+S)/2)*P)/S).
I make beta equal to 1.50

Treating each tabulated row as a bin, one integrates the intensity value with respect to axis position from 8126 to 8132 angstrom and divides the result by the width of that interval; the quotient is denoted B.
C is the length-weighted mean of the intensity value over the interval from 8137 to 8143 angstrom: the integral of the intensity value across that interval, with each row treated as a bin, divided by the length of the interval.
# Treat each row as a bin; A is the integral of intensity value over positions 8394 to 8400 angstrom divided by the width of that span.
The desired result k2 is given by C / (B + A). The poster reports 0.516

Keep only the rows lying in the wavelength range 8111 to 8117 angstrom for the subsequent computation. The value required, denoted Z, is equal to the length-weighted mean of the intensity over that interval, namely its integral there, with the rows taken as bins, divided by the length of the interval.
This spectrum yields 23.1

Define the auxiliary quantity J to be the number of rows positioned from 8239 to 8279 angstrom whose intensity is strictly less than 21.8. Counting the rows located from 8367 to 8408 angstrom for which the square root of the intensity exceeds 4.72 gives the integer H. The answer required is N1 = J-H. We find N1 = -5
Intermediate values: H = 6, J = 1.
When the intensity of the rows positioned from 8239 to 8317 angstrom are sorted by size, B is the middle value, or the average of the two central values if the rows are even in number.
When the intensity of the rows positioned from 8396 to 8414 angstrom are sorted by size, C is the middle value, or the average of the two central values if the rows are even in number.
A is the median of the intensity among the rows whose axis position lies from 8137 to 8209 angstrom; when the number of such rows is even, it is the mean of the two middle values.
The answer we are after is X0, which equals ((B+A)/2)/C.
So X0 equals 1.09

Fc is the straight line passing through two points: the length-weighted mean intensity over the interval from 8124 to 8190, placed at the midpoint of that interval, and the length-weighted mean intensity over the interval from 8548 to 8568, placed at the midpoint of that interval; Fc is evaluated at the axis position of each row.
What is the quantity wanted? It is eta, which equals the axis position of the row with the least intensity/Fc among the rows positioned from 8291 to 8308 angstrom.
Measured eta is 8303.02 angstrom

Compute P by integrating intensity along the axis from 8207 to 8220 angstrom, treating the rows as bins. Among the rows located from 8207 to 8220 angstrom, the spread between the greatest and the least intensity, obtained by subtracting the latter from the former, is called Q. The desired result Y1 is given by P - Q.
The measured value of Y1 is 315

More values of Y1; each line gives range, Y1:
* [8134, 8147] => 297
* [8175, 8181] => 146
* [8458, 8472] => 310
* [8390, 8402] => 259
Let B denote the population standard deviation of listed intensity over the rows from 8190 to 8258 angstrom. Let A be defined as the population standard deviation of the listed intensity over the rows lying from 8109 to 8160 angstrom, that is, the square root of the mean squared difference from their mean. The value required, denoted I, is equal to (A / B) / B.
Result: 1.2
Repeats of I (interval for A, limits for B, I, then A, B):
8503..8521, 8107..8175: 1.5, 0.86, 0.74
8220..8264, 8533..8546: 1.8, 0.65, 0.60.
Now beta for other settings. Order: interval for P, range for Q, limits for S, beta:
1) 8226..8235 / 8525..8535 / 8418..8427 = 1.55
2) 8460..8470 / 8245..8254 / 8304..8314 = 1.48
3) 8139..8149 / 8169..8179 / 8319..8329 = 1.48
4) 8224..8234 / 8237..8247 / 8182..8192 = 1.49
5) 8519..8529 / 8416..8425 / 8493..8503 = 1.49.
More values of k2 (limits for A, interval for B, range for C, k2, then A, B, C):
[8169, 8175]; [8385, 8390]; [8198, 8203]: 0.544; 23.4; 21.7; 24.5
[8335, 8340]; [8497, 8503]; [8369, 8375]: 0.484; 21.6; 22.5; 21.4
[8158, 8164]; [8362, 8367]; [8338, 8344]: 0.463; 22.9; 22.2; 20.9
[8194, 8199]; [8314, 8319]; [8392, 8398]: 0.479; 23.9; 22.7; 22.3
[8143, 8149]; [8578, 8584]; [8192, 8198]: 0.534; 22.8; 21.6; 23.7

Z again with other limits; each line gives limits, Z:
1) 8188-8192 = 23.8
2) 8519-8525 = 23.2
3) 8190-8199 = 23.9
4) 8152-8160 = 22.9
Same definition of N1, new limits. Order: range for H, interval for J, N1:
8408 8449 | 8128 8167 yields -1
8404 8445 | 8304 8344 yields 3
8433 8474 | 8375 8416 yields 3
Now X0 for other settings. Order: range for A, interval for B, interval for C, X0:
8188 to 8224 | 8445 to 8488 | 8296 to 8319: 1.02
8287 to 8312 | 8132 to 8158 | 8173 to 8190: 0.97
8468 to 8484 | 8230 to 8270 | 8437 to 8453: 1.06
